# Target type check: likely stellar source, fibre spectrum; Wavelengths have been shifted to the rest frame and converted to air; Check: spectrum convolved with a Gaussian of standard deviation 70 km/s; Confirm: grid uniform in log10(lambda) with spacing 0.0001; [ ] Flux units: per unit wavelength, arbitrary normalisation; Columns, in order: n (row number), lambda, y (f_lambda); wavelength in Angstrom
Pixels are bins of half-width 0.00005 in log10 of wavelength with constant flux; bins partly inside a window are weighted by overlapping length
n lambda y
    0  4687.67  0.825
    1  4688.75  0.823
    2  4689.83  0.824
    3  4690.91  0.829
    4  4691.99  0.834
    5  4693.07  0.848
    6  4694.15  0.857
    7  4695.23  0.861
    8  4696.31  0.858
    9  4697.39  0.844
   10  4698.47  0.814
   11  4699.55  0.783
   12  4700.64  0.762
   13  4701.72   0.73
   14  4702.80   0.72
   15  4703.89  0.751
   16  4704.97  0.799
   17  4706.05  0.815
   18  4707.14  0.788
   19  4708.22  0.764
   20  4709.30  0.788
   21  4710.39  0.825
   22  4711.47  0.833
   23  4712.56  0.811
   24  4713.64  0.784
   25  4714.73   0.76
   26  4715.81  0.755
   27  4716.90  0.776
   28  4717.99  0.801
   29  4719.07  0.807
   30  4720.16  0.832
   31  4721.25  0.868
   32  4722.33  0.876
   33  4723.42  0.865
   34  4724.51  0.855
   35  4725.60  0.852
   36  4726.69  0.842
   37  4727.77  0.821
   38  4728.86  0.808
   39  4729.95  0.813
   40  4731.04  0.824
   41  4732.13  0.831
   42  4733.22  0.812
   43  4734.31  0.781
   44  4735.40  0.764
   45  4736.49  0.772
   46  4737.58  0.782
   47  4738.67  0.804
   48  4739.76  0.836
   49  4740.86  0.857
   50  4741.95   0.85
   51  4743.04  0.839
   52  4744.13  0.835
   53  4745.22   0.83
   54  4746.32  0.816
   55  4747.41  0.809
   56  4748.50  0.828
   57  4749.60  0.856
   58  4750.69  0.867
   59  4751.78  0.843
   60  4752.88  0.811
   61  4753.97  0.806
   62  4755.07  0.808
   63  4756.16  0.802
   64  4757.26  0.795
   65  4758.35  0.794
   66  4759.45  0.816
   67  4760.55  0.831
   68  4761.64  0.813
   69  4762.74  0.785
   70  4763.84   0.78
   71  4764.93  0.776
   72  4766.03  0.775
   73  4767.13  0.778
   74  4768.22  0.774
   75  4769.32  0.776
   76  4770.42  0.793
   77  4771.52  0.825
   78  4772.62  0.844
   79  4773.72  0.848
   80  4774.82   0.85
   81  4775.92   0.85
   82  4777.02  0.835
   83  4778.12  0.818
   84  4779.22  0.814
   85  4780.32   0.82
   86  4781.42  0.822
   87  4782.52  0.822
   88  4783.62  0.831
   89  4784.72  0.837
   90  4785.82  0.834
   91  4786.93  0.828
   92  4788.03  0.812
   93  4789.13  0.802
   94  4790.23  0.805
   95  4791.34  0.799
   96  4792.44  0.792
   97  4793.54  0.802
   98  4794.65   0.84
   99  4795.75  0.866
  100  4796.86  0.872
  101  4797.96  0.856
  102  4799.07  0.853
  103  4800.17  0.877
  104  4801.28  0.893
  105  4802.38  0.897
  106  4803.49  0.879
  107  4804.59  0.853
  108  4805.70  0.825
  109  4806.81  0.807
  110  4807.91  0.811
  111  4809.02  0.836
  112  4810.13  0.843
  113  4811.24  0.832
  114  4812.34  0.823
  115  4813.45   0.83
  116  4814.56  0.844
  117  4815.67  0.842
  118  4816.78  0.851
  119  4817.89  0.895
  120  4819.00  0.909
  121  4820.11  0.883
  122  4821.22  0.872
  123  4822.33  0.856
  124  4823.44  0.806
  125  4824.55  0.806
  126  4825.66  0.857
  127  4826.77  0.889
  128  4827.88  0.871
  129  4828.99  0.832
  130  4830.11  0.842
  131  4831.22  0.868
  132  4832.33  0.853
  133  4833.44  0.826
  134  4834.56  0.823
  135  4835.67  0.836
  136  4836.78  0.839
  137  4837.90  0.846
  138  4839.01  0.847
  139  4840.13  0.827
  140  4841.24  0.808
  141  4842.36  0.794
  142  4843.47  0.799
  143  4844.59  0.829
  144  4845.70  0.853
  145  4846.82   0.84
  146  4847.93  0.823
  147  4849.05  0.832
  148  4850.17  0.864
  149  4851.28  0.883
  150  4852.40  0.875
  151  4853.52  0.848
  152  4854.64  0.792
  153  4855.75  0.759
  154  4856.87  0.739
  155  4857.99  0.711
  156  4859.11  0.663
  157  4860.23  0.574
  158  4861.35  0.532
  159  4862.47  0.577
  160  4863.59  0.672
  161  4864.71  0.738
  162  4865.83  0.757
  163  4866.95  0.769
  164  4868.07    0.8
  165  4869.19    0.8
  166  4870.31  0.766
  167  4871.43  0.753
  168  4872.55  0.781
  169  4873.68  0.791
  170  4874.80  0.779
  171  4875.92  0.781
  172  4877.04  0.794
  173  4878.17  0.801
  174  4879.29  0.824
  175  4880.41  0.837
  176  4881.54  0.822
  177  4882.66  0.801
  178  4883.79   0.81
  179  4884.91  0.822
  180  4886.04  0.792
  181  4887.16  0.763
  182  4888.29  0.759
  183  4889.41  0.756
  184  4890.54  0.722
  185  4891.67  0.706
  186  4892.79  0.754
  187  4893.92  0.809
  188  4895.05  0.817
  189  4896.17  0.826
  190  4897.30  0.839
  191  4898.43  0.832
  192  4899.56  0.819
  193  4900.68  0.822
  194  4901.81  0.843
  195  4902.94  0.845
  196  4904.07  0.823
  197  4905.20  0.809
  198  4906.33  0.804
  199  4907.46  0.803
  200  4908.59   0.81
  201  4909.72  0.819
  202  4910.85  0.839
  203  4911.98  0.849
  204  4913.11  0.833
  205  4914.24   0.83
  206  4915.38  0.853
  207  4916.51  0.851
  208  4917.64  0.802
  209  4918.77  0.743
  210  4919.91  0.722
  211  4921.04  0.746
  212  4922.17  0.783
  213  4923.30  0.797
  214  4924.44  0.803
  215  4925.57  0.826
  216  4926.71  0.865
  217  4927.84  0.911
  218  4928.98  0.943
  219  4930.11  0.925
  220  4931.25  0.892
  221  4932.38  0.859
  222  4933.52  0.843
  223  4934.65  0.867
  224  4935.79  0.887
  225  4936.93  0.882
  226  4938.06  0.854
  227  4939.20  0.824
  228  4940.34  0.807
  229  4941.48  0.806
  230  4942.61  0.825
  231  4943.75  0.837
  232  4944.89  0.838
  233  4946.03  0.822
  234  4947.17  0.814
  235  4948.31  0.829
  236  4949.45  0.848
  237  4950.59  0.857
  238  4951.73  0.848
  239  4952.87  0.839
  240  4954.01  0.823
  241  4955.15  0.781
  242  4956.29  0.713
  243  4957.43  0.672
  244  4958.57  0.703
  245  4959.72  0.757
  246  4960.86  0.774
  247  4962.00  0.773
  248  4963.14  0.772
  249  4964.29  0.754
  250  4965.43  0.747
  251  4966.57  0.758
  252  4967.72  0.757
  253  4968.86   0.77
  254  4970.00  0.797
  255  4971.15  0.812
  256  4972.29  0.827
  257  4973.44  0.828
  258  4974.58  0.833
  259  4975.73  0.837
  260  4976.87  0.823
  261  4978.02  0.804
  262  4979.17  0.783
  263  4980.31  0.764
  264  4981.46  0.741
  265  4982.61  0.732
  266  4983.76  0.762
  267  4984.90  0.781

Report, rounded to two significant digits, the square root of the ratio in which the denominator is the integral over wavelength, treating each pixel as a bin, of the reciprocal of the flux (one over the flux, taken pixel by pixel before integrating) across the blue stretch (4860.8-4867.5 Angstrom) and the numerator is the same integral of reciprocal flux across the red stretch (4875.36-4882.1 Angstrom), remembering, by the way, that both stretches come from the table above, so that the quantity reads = 0.91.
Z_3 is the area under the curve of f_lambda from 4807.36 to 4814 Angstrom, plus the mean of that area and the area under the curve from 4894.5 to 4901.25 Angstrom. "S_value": 11.1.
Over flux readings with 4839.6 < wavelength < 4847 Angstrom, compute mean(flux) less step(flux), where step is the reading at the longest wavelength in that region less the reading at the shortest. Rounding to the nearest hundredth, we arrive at 0.81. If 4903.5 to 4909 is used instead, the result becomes 0.82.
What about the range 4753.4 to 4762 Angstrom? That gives 0.80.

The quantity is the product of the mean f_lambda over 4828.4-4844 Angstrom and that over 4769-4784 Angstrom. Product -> 0.686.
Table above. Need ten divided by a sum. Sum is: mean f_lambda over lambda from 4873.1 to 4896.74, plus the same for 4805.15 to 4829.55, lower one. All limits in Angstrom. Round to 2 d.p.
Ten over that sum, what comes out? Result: 6.12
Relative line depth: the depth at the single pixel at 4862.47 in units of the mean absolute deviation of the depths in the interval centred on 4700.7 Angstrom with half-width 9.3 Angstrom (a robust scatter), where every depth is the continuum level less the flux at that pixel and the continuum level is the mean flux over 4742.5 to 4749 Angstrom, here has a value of 7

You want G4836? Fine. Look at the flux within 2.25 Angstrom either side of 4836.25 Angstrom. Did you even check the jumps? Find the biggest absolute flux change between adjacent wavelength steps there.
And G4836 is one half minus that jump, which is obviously 0.487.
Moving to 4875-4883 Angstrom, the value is 0.477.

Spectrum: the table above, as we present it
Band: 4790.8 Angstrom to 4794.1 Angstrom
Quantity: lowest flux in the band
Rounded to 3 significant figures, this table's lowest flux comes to 0.792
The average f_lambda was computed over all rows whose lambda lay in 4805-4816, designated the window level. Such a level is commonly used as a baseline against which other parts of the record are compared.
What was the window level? 0.829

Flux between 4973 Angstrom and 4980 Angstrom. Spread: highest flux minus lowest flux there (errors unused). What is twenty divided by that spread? 370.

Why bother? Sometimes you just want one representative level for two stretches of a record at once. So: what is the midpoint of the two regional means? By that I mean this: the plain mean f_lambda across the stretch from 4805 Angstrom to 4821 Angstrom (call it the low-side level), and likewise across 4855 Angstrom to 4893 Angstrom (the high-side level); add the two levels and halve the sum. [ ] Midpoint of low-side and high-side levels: 0.798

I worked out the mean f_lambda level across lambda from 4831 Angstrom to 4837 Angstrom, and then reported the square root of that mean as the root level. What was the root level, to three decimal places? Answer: 0.917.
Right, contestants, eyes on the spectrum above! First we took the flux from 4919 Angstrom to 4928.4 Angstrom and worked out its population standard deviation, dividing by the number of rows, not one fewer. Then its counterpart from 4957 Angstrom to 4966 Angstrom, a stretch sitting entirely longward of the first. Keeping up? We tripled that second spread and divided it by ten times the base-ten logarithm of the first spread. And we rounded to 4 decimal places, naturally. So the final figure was -0.0084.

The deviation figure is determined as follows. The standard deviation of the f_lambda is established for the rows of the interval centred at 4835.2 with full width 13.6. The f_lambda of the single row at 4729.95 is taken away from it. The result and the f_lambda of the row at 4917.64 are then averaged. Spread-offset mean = 0.002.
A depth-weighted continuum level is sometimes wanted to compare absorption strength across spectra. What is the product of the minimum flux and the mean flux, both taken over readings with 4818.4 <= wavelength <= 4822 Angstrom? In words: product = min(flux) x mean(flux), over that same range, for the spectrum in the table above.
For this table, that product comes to 0.77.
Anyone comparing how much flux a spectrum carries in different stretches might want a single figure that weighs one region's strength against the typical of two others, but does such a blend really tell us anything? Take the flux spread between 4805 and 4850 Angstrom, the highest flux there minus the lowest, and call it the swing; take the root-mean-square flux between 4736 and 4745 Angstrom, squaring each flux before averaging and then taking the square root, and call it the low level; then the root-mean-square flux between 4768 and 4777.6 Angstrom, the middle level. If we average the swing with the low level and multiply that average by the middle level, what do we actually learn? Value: 0.385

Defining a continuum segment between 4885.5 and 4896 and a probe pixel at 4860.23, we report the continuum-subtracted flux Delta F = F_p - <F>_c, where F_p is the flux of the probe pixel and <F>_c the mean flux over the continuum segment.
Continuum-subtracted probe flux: -0.19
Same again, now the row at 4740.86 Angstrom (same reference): 0.09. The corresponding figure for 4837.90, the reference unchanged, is 0.08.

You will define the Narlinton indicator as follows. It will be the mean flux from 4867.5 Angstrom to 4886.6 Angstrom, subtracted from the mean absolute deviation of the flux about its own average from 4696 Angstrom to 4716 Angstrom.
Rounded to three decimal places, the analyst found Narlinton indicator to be -0.767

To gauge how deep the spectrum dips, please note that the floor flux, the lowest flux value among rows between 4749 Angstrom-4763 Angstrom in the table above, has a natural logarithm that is -0.24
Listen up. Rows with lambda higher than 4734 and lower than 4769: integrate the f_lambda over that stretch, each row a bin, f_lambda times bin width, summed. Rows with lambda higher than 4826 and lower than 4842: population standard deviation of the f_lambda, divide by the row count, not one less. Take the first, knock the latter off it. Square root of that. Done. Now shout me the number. 5.32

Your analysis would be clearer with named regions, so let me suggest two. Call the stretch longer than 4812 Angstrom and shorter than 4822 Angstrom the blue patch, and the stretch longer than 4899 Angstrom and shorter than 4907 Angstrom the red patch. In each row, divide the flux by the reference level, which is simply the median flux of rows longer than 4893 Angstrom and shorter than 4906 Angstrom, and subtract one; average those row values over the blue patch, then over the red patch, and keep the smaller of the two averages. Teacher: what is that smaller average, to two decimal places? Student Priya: 0.00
